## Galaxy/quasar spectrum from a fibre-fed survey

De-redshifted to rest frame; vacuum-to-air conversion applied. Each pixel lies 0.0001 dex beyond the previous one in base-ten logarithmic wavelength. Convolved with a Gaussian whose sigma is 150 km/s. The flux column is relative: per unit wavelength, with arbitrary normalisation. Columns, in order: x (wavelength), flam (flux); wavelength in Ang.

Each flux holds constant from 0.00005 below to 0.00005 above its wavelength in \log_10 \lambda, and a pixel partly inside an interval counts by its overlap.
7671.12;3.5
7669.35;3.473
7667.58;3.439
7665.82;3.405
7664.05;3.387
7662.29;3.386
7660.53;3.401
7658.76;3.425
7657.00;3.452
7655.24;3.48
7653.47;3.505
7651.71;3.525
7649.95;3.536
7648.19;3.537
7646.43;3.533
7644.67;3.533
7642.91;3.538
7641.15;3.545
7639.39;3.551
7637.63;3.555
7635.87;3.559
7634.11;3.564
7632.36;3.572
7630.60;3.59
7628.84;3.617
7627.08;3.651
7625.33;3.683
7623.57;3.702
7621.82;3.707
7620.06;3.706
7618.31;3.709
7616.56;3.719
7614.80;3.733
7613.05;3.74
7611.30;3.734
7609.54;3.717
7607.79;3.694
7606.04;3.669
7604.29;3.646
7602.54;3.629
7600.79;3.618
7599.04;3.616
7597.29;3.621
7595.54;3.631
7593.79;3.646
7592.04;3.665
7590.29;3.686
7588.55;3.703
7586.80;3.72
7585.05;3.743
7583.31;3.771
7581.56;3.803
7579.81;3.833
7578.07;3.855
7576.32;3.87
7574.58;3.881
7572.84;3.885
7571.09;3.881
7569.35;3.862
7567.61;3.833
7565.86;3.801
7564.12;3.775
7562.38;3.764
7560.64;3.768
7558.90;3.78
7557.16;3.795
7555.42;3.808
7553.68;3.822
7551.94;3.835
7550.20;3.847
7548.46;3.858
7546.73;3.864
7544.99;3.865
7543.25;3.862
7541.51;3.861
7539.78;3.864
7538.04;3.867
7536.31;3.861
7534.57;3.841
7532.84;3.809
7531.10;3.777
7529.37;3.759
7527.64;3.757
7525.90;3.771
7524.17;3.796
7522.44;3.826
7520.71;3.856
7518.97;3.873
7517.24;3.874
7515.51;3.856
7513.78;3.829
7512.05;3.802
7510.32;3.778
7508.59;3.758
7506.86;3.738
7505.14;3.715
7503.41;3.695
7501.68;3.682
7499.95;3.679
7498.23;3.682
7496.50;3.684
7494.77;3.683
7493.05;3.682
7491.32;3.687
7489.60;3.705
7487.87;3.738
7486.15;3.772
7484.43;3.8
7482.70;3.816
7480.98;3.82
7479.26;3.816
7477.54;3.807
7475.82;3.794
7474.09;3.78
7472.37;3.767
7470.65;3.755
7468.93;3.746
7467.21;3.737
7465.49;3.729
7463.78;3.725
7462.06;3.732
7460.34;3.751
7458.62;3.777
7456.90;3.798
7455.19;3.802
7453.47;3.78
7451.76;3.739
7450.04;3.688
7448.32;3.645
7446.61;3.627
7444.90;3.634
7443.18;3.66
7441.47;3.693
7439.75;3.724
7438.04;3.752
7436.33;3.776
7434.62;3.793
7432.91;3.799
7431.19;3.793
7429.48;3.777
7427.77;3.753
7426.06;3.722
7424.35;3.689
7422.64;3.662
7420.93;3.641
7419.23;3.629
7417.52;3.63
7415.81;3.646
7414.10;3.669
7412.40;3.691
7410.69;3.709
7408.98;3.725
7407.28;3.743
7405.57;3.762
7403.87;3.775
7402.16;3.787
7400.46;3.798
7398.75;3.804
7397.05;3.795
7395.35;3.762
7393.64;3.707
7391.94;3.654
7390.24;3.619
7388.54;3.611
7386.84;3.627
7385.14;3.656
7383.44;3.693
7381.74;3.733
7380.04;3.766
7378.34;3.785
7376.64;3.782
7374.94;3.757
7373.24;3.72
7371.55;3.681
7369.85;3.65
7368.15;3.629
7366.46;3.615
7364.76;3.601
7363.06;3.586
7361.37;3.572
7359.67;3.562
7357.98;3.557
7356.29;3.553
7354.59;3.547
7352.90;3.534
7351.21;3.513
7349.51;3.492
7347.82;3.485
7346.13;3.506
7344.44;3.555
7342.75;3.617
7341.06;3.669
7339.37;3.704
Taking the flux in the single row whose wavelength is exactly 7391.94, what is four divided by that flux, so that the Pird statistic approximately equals 1.09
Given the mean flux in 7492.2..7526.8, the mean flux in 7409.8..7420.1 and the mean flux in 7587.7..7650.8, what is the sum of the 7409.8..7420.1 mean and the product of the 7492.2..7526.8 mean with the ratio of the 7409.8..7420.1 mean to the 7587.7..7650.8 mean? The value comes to 7.45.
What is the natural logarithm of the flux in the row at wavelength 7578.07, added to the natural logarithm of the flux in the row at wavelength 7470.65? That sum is 2.67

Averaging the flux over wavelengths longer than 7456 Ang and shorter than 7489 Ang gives 3.77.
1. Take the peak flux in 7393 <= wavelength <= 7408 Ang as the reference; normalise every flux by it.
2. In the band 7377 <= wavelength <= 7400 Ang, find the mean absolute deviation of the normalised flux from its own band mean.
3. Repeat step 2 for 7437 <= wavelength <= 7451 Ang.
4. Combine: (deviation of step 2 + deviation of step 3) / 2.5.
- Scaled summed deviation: 0.010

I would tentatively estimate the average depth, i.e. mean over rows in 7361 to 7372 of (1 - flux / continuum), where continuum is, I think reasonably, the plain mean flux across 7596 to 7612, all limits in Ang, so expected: 0.011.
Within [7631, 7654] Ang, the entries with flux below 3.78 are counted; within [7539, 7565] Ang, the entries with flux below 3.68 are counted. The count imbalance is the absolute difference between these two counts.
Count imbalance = 13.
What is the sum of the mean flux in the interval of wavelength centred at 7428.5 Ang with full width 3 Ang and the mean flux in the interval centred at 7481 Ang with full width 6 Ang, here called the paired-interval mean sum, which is 7.58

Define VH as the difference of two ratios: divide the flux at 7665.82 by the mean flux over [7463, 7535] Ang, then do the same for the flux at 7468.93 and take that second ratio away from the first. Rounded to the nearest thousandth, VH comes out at -0.091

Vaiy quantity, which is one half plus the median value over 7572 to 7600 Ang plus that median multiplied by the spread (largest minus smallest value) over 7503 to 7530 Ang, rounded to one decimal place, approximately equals 4.9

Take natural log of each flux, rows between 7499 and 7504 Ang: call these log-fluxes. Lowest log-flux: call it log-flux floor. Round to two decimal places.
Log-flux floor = 1.30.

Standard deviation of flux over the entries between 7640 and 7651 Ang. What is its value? 0.004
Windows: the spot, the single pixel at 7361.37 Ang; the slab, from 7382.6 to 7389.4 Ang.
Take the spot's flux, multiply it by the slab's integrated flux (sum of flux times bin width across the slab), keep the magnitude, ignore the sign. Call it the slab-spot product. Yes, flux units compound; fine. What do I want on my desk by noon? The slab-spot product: 89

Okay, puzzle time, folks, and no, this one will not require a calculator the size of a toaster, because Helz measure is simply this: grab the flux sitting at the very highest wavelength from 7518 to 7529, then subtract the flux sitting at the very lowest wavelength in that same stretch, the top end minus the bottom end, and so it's -0.12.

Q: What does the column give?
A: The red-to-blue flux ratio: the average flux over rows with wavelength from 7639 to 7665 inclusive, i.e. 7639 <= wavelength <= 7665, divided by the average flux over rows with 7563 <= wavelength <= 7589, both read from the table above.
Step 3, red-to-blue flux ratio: 0.91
